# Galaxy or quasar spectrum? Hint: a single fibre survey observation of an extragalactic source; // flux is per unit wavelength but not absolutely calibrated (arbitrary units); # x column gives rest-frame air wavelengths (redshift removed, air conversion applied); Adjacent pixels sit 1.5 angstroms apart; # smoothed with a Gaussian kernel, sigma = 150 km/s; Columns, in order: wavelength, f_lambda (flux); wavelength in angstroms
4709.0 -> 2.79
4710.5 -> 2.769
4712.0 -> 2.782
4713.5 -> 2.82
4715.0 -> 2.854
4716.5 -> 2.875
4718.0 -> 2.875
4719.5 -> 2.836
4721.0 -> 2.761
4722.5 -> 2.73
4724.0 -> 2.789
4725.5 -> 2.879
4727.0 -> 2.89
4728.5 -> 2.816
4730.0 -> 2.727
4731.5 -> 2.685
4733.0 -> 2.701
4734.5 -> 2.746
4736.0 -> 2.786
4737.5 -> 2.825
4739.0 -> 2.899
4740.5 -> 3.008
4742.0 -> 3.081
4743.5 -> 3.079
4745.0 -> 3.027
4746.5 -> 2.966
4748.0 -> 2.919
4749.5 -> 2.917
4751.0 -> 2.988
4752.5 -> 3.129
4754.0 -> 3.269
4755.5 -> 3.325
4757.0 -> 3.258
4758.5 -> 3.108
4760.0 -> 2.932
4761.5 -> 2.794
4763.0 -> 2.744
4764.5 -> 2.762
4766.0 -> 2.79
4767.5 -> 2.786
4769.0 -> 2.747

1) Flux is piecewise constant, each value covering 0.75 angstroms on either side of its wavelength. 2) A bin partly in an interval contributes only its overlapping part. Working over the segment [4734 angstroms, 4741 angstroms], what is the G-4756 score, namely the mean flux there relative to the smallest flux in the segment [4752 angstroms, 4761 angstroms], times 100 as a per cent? 97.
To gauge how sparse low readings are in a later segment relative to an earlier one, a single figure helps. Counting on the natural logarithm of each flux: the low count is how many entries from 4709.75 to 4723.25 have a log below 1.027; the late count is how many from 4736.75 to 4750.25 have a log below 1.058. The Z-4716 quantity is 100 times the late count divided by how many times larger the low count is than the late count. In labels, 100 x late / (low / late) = 25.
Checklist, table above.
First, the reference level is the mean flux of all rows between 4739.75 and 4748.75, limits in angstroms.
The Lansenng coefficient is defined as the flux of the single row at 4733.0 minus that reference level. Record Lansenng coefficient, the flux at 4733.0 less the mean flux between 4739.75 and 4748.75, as -0.31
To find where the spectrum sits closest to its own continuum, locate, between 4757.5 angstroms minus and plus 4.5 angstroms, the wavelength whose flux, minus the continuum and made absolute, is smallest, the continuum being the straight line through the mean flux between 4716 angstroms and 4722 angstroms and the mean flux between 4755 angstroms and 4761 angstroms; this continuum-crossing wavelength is 4758.5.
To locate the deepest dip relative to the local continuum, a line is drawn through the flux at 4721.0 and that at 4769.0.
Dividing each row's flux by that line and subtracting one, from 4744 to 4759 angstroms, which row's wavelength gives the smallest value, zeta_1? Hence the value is 4749.5 angstroms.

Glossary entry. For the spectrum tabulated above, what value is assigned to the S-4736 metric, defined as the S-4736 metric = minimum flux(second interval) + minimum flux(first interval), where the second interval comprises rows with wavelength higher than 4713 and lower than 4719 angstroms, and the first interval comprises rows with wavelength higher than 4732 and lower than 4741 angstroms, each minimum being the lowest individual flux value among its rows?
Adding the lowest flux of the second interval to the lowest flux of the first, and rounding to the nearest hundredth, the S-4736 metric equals 5.52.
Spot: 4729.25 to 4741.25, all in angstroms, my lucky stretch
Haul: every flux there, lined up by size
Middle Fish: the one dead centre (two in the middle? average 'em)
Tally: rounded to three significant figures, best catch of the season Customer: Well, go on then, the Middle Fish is 2.77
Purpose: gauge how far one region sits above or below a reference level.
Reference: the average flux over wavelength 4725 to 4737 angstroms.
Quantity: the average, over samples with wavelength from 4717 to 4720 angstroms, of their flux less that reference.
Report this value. 0.08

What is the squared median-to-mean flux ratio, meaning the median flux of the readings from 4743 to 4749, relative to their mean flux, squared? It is 1.00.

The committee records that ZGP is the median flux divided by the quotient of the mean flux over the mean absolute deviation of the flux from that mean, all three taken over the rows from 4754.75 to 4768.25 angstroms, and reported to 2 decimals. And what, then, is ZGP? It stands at 0.18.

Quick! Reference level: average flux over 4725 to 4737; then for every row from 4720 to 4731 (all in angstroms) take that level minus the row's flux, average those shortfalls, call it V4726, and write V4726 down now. -0.02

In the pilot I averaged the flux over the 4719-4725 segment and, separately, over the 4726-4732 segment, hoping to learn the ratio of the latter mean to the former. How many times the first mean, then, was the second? 1.00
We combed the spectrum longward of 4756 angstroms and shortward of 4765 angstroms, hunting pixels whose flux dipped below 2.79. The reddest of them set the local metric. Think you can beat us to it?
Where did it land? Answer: 4764.5 angstroms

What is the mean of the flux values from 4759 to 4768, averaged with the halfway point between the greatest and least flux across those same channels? 2.82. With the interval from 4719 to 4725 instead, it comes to 2.78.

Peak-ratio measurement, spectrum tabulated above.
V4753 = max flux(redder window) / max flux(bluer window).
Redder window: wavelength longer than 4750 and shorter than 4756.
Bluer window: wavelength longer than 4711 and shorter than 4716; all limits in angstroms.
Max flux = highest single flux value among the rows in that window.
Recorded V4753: 1.17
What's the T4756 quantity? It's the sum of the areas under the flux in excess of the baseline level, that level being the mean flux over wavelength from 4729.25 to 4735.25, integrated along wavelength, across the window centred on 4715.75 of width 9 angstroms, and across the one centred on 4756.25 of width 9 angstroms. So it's 5.2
